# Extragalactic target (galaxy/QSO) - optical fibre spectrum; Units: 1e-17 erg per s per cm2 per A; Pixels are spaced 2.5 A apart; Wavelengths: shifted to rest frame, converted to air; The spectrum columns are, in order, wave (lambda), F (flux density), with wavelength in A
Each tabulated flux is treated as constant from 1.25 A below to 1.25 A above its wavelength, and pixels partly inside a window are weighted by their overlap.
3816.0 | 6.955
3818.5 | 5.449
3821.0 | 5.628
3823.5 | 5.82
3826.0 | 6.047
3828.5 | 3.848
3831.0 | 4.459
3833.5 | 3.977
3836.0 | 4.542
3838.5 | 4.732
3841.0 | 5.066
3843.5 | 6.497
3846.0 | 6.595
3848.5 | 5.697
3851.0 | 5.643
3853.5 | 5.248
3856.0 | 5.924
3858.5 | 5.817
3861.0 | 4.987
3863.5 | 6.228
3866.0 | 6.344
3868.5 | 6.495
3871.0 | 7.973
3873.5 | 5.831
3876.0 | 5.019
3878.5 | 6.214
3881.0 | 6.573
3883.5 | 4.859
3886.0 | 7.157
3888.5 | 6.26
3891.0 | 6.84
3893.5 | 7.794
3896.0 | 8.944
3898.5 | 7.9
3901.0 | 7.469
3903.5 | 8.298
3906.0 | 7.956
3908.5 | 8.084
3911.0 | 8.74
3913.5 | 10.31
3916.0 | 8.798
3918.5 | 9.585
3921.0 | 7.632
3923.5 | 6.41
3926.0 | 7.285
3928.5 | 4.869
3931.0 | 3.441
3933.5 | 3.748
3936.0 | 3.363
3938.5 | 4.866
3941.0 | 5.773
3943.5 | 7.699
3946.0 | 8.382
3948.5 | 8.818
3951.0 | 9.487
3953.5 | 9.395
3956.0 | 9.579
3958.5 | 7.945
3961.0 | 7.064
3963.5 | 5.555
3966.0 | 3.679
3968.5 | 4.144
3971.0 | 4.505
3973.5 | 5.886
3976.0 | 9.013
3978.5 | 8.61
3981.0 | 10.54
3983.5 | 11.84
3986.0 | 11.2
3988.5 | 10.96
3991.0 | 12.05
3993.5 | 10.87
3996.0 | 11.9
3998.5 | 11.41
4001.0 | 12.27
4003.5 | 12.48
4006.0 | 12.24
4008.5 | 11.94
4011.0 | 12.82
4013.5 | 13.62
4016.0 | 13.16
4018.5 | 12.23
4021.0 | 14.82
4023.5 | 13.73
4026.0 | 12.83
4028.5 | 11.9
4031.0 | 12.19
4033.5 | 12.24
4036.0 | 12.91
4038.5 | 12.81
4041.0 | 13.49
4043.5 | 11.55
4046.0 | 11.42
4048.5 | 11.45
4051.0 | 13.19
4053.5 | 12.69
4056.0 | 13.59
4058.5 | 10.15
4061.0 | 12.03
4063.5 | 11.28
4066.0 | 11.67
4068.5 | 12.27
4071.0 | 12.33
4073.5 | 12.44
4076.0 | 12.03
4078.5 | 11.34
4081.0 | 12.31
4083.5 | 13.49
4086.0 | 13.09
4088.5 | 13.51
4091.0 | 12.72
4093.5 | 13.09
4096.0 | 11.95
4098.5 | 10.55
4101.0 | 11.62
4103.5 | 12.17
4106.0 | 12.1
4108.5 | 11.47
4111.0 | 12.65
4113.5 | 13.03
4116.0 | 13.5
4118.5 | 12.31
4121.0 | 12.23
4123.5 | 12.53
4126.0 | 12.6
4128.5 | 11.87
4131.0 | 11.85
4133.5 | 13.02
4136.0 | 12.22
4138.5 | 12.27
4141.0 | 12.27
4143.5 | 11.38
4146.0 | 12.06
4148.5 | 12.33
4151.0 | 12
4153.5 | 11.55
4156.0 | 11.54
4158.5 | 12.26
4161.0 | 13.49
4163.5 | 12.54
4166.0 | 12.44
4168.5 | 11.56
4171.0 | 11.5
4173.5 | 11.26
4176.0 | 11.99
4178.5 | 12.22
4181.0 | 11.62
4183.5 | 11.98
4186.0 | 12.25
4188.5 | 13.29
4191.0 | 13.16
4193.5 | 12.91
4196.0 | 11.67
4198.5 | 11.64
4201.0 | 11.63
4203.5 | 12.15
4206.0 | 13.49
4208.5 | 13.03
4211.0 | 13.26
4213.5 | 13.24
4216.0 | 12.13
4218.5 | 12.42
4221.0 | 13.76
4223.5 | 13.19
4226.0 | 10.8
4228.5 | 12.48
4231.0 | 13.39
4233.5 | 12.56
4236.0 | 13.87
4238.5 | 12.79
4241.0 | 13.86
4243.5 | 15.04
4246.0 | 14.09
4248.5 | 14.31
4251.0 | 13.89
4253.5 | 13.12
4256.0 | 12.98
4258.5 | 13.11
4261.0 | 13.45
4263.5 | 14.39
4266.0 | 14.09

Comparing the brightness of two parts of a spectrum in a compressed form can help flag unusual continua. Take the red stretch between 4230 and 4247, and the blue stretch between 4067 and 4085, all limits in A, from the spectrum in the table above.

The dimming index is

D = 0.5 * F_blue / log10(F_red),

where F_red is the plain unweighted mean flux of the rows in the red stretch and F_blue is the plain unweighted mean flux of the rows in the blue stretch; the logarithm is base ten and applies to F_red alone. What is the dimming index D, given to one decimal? 5.4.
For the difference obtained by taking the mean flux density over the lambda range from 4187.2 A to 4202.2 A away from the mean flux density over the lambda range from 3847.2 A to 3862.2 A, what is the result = -7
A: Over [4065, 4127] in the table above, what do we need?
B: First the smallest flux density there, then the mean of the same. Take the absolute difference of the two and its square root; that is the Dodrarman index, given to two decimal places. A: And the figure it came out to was 1.35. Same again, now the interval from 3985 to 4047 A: 1.22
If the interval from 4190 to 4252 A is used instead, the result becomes 1.48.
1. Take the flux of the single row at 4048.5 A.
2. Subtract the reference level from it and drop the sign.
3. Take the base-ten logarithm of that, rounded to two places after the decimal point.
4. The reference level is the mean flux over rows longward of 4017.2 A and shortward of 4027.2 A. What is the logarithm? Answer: 0.29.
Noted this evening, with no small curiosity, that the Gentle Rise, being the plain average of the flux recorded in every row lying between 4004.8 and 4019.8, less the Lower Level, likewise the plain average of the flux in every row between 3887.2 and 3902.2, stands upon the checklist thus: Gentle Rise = 5.1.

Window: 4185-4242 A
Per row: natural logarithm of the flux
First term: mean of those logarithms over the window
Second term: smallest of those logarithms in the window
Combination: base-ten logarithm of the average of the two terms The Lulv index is 0.39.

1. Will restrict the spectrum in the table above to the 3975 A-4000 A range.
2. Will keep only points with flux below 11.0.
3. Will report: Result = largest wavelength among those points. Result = 3993.5 A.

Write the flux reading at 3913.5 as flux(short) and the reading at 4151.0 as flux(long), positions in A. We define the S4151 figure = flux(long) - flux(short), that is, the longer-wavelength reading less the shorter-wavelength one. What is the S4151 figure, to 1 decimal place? 1.7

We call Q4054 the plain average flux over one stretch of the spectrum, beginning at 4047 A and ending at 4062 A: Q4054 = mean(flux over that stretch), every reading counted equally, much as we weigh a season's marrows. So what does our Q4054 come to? 12.2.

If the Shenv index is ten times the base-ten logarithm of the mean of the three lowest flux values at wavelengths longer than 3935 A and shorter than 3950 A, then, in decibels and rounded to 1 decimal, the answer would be 6.7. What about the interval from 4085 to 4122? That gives 10.5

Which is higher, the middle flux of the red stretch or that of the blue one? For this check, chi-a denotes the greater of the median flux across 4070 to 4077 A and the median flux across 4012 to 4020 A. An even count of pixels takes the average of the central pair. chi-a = 13.2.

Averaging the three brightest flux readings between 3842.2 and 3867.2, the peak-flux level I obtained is 6.5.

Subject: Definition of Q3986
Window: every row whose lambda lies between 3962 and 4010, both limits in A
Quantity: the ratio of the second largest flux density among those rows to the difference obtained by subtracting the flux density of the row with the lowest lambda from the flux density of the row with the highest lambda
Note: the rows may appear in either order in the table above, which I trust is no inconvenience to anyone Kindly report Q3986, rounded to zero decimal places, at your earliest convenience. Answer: 2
